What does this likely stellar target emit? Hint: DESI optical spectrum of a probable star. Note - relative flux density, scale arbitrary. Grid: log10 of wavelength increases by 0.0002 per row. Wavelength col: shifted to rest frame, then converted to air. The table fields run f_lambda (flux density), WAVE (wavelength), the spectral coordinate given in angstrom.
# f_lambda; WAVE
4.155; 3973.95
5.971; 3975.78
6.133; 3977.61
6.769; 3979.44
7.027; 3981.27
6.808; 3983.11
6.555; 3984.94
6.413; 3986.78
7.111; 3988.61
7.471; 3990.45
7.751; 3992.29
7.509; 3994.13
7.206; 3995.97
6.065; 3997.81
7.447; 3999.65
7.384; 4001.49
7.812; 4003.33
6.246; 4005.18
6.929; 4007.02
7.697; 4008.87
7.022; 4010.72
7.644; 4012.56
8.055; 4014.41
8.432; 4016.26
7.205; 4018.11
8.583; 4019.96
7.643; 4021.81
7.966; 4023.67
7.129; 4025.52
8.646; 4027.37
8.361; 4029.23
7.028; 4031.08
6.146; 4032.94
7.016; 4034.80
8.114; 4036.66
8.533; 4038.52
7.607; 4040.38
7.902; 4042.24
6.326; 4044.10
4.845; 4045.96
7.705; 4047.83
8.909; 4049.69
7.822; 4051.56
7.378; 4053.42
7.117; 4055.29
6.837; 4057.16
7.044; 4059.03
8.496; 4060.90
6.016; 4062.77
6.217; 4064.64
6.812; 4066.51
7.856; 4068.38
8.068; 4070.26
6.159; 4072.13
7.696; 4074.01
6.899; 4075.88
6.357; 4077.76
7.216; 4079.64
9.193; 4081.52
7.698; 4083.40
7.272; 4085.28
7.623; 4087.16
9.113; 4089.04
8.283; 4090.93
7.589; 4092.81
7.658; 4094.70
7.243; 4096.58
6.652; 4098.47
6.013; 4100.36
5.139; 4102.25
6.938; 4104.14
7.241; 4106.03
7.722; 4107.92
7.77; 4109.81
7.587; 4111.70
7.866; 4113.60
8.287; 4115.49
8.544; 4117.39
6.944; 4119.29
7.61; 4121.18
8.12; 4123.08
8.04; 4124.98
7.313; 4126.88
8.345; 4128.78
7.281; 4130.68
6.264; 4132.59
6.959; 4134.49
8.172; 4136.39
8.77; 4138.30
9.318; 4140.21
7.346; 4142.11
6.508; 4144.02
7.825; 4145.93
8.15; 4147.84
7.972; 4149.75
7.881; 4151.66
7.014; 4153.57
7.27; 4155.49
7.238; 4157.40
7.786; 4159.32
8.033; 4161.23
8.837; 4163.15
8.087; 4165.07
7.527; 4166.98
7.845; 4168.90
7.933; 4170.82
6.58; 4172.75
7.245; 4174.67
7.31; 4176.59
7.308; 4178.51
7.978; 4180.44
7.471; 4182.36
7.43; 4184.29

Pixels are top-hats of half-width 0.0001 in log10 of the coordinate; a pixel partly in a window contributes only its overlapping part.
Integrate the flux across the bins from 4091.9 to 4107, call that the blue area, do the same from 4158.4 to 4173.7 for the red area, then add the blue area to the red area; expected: 223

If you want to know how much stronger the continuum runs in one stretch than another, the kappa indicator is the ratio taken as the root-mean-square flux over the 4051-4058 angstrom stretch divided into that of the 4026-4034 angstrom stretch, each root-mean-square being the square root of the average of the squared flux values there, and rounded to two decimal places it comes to 1.04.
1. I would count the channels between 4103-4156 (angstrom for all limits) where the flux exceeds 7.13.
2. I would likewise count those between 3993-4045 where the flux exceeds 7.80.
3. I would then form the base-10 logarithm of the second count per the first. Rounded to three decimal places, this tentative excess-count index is -0.342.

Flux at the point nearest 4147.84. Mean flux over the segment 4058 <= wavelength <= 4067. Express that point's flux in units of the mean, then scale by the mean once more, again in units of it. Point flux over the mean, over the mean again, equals 0.170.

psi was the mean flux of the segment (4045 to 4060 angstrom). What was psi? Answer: 7.2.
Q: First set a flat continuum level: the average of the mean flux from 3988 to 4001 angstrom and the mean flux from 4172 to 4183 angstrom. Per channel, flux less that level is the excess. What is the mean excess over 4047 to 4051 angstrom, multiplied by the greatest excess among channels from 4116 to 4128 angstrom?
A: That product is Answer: 1.3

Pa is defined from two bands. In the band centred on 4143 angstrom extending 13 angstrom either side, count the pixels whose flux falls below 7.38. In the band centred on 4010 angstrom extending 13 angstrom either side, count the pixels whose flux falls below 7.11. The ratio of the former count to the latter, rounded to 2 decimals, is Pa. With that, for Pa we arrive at 1.75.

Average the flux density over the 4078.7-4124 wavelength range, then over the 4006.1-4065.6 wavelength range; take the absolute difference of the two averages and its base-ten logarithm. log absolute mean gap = -0.97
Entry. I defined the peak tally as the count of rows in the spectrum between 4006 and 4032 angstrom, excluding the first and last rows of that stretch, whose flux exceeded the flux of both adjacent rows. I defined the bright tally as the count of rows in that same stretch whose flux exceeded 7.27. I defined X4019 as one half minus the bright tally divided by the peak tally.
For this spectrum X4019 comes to -1.3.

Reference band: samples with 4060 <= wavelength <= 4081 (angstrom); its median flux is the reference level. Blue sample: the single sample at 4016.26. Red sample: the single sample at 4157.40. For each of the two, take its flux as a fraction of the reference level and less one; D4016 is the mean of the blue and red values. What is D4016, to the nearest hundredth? 0.14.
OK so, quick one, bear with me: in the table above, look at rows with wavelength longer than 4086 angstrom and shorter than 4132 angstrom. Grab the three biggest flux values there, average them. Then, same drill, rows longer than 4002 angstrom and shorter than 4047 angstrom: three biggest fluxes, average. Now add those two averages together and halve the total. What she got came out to 8.6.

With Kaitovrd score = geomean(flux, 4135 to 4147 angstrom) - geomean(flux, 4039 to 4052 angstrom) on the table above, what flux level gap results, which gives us 0.75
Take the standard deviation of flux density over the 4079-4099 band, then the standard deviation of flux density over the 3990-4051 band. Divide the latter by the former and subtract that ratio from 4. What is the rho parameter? 2.9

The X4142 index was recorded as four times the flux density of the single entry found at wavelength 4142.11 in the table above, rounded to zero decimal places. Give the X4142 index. 29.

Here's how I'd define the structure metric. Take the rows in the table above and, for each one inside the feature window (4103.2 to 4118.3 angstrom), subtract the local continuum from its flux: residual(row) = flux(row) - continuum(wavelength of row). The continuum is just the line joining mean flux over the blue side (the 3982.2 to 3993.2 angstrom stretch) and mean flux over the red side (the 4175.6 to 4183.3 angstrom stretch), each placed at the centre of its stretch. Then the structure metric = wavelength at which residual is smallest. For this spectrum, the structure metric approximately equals 4104.14 angstrom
